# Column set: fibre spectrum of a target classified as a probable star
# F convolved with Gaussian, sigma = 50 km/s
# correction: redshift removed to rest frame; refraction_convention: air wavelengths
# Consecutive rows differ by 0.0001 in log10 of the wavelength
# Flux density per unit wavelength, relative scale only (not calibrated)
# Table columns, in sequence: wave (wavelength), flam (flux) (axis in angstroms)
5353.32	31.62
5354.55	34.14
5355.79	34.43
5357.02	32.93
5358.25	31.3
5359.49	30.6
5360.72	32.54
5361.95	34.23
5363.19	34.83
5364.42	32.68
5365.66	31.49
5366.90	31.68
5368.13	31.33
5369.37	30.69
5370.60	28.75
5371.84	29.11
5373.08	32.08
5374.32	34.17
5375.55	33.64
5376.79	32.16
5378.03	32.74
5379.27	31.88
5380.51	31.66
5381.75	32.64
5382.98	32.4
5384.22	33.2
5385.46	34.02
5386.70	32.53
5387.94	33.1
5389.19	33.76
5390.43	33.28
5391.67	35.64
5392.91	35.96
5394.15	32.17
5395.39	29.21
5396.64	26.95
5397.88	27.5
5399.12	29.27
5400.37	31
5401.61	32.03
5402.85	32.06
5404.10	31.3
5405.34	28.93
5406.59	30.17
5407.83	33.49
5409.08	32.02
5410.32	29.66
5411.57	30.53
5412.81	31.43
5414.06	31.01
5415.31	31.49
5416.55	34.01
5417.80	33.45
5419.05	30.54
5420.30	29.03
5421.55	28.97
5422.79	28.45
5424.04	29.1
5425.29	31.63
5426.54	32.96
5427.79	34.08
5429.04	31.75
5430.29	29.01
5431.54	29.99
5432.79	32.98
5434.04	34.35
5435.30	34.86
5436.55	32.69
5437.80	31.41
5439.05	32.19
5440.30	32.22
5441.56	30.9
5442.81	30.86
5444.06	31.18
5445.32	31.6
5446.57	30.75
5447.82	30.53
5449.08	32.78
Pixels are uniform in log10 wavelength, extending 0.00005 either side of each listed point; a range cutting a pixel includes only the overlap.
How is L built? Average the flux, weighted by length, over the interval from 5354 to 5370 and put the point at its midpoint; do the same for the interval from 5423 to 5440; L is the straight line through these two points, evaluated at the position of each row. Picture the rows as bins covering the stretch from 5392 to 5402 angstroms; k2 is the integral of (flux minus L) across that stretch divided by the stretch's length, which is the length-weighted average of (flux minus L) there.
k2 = -1.6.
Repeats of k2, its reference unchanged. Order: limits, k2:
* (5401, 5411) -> -1.0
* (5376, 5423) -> -0.6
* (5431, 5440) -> 0.7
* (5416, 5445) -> -0.4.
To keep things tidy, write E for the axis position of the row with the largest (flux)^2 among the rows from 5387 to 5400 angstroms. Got 5392.91 angstroms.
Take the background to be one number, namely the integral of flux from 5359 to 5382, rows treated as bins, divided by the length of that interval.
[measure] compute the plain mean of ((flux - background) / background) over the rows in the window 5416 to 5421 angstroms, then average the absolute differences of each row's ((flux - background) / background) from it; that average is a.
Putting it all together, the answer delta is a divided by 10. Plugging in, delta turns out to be 0.0062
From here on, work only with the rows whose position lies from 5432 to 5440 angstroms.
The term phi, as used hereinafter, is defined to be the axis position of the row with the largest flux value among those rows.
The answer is 5435.30 angstroms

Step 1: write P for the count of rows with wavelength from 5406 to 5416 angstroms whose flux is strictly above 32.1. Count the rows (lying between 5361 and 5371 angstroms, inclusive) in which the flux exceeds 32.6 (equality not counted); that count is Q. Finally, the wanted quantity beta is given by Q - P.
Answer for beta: 2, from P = 1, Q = 3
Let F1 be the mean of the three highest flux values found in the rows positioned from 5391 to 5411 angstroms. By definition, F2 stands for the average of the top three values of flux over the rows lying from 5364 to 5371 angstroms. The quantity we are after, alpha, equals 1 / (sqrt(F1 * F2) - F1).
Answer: -0.6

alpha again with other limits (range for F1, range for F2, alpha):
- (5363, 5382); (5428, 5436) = -13.3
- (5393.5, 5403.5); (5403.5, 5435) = 1.0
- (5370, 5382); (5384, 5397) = 1.2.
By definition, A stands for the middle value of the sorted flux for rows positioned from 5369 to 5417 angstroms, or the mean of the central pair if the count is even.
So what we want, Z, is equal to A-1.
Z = 31.0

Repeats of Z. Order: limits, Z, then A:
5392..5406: 30.0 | 31.0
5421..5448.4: 30.5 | 31.5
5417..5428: 29.5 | 30.5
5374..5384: 31.5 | 32.5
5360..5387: 31.5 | 32.5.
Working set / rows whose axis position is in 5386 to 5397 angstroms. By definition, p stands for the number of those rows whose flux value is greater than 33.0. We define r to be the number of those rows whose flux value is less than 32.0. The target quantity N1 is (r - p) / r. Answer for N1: -1.50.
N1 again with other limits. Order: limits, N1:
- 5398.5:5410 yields 0.80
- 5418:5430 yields 0.86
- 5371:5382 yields 0.33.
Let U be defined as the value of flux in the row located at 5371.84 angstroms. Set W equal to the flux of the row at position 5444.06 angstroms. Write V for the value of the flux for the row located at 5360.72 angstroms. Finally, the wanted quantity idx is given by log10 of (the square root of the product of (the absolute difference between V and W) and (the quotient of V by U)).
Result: 0.1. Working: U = 29.11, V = 32.54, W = 31.18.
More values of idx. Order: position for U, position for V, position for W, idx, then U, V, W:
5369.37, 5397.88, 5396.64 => -0.2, 30.69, 27.5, 26.95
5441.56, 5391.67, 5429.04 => 0.3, 30.9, 35.64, 31.75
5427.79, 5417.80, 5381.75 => 0.0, 34.08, 33.45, 32.64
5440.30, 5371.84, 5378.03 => 0.3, 32.22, 29.11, 32.74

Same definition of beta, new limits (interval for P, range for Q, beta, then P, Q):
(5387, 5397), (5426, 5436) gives -1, 6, 5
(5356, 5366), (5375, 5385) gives -1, 5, 4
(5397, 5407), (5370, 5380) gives 3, 0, 3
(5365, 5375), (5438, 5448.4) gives -1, 1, 0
